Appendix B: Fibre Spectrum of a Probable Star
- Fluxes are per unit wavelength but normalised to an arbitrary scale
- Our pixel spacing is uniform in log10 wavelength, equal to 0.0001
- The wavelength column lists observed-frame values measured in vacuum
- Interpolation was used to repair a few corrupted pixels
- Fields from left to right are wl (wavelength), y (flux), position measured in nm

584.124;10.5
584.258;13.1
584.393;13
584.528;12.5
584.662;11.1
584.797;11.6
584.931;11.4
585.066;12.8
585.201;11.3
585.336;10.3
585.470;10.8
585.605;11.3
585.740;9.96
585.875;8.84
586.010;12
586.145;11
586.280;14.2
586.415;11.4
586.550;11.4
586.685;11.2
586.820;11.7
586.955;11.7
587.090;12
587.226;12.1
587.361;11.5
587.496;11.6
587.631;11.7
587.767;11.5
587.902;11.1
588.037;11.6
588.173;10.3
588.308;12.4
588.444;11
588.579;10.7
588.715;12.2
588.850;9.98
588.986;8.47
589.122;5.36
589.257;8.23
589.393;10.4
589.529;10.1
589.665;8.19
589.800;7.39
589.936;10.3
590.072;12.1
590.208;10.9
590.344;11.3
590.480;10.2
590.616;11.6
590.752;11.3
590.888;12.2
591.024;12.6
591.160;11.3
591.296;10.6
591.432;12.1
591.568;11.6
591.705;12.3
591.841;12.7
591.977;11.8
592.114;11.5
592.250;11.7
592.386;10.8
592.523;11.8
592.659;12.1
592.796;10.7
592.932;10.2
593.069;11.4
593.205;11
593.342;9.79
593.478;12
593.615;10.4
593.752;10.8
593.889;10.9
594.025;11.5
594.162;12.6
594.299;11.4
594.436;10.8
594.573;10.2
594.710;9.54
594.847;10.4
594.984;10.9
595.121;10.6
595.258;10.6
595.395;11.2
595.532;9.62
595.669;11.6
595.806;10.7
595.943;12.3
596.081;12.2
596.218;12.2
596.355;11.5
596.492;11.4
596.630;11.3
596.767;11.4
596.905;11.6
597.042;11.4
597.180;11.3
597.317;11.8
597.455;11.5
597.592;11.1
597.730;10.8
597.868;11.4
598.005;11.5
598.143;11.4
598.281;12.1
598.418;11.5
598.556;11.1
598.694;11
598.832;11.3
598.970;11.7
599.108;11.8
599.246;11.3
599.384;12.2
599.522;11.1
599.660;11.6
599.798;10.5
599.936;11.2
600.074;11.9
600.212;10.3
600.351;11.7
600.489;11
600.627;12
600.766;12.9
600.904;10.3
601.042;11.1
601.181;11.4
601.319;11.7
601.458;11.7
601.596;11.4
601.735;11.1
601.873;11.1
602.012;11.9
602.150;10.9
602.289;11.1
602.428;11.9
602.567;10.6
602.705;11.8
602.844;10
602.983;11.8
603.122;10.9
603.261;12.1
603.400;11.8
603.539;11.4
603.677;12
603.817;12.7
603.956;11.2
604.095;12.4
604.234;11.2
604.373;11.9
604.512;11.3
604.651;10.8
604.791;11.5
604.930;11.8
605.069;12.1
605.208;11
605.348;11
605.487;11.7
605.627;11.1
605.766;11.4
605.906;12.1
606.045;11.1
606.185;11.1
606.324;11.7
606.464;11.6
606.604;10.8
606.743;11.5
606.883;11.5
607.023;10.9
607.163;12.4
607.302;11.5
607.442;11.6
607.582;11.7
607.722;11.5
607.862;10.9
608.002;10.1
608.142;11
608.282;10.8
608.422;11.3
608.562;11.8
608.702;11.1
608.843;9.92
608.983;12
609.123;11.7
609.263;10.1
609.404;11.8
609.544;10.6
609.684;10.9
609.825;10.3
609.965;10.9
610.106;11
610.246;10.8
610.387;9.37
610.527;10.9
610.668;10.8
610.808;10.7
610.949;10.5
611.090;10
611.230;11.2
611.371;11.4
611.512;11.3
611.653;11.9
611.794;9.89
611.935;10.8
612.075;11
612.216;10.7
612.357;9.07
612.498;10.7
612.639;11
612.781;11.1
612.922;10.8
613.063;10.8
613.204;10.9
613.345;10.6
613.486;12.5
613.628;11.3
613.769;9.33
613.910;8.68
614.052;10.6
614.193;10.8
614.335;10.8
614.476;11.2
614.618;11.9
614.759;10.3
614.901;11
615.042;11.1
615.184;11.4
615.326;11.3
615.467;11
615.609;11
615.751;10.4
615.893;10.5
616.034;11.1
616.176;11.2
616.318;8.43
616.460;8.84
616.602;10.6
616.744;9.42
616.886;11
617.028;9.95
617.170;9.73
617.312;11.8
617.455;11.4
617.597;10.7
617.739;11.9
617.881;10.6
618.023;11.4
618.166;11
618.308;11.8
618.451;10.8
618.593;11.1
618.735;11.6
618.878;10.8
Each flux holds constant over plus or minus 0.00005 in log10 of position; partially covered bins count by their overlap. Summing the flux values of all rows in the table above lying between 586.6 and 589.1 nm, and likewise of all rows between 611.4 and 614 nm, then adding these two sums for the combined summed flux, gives 395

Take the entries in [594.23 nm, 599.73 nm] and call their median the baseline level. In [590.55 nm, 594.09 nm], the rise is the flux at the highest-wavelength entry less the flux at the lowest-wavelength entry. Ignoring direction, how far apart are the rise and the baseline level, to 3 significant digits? 11.5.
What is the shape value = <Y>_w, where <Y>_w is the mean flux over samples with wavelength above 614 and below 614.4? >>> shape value 10.73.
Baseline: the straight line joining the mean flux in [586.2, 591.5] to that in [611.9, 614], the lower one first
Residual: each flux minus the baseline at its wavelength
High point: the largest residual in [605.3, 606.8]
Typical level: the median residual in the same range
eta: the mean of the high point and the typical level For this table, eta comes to 1.04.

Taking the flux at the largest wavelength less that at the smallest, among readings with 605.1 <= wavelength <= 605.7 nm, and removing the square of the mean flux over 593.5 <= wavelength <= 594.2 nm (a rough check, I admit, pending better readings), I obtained -126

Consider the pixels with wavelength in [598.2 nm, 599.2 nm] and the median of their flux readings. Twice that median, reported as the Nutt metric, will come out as 23.0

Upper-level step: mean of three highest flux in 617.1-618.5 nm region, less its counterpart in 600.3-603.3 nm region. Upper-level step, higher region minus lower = -0.50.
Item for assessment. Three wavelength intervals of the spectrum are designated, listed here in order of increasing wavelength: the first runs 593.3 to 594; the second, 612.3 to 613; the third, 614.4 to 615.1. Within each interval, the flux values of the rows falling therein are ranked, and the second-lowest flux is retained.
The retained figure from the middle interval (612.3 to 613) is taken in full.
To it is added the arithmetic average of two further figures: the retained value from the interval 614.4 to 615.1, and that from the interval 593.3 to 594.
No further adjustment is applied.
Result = 21.4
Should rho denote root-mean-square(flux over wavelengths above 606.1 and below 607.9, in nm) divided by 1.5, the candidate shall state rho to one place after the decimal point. 7.6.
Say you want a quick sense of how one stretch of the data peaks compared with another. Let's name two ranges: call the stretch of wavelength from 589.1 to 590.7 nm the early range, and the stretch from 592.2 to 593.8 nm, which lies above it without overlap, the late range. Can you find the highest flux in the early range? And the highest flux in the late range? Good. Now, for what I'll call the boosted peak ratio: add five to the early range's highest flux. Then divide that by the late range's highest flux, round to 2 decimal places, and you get 1.41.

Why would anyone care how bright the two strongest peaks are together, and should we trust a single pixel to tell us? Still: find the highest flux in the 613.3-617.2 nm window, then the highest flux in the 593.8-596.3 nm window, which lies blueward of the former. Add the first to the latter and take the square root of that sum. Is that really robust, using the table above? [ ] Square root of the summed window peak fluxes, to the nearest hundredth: 5.01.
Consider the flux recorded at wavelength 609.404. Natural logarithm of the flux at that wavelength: 2.47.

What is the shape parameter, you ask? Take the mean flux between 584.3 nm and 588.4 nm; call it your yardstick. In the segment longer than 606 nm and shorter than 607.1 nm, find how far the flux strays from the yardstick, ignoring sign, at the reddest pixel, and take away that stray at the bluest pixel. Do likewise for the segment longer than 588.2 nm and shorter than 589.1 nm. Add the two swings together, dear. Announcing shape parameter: 2.4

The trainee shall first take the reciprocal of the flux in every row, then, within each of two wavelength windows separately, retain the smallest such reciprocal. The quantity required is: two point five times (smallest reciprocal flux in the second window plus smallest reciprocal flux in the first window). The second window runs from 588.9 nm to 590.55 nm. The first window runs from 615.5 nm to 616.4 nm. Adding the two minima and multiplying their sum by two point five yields 0.43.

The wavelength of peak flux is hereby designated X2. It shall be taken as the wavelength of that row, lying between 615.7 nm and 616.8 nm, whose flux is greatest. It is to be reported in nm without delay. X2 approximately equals 616.176 nm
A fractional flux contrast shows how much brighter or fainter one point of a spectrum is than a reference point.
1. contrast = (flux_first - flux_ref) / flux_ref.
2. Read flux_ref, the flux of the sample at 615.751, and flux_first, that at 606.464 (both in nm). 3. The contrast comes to 0.12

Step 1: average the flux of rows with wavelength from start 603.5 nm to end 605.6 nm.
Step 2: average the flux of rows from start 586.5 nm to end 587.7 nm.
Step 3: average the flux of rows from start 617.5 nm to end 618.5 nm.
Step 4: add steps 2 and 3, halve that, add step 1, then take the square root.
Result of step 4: 4.80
